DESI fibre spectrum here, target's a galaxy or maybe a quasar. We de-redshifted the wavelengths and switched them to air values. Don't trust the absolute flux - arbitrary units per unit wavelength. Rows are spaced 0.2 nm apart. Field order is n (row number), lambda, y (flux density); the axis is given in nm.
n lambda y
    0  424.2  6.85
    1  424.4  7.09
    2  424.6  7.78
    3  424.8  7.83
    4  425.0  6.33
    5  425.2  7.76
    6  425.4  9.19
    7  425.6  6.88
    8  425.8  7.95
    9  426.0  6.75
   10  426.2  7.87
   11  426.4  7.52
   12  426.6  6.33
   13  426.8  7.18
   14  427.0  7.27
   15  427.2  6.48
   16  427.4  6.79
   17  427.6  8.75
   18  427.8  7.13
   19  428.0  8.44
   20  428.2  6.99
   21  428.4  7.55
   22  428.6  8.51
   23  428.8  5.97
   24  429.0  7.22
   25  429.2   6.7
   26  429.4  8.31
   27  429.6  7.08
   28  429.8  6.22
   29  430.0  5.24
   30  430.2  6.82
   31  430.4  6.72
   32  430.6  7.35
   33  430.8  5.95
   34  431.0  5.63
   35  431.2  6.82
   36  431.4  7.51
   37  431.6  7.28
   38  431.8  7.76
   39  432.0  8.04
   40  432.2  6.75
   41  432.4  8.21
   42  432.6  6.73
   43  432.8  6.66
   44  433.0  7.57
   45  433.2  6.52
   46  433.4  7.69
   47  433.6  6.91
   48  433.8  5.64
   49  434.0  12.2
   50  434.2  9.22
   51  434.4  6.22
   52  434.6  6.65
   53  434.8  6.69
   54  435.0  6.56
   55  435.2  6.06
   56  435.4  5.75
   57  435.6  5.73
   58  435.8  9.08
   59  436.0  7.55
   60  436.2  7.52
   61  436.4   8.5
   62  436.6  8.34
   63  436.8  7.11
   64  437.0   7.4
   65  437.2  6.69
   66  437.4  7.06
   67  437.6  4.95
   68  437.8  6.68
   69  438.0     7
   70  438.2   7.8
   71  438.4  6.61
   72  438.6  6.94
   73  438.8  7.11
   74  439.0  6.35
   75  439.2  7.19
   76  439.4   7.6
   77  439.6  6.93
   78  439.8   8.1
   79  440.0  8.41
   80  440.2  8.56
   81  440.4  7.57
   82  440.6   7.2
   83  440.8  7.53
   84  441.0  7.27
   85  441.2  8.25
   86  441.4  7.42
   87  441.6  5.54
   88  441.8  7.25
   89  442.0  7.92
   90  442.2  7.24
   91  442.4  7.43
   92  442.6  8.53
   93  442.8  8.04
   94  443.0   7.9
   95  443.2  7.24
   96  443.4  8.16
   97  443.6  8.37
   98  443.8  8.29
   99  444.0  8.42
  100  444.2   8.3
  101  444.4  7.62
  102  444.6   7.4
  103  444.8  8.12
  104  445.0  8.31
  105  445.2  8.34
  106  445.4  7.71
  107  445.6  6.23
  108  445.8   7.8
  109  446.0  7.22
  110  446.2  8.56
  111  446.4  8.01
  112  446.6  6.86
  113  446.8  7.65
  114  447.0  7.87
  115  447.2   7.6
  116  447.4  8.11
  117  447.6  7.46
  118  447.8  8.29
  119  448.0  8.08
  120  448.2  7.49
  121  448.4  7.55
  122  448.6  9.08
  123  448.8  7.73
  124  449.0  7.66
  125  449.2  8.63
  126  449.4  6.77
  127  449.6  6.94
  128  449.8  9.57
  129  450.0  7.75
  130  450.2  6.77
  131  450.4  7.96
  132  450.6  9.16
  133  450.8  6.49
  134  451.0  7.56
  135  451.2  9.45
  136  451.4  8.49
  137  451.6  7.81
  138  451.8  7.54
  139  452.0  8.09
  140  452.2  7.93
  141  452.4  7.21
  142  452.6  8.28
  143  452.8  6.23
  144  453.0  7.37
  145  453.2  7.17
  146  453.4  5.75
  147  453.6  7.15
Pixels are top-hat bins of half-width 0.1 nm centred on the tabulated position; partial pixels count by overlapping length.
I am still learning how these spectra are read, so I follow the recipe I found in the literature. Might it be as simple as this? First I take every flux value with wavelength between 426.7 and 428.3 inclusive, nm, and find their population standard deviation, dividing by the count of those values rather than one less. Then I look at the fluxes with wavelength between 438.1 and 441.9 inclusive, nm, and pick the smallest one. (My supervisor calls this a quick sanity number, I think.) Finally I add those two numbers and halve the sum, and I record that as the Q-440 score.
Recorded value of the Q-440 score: 3.1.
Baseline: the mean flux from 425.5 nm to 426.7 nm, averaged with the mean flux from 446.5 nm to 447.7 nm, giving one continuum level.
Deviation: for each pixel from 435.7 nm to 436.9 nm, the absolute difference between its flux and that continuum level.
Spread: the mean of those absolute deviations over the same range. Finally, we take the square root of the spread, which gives 0.843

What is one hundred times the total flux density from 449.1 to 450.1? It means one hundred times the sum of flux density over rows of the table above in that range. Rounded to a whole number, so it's 3966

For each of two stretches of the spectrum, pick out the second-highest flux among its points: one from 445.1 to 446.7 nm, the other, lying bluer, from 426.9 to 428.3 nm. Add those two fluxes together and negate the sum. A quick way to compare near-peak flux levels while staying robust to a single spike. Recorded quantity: -16.8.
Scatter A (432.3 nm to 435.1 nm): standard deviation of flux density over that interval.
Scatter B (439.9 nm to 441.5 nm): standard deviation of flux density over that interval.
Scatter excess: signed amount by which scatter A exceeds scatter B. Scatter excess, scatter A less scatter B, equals 1.1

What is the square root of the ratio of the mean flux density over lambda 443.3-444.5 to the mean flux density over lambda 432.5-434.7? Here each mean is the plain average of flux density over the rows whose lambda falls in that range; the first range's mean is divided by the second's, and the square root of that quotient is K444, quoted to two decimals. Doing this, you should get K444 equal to 1.05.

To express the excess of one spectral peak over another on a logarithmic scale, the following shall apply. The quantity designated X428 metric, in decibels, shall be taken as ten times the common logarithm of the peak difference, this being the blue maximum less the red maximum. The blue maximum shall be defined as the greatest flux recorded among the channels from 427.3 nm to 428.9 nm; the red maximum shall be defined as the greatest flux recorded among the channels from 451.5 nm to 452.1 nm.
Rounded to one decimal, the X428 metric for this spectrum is -1.8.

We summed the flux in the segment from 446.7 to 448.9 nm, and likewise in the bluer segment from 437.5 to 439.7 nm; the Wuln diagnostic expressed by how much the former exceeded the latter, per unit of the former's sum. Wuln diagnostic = 0.14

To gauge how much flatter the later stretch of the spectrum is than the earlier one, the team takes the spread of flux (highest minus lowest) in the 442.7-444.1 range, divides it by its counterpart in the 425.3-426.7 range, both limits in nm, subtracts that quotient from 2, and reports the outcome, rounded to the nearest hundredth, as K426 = 1.59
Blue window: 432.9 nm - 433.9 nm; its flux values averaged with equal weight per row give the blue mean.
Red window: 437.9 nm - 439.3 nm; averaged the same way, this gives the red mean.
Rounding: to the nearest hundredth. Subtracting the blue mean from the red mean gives 0.13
